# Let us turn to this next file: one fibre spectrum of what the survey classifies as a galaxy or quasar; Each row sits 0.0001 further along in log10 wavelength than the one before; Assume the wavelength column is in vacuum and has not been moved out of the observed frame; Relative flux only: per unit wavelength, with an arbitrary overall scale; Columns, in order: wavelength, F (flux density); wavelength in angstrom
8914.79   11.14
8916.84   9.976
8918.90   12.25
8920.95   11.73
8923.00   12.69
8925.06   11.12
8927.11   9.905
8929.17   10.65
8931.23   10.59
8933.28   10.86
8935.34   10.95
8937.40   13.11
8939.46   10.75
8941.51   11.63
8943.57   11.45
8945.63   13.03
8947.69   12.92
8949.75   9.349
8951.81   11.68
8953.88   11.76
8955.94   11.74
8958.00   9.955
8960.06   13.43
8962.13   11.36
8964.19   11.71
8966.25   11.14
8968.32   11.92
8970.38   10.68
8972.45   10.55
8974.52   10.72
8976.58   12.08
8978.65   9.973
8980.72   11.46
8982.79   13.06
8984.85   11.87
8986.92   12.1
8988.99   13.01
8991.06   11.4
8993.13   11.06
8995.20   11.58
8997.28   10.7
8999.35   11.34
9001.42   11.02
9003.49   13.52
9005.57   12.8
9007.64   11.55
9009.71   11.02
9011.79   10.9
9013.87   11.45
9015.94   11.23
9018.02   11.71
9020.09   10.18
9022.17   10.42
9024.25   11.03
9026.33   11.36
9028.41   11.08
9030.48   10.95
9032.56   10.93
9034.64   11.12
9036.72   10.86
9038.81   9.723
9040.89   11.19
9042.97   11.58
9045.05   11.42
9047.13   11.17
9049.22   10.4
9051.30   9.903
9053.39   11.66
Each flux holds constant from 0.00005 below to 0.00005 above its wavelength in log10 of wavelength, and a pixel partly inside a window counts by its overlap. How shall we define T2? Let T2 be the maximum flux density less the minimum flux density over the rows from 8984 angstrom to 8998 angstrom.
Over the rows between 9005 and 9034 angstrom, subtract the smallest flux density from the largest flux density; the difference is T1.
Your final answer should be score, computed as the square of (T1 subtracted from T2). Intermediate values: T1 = 2.6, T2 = 2.3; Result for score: 0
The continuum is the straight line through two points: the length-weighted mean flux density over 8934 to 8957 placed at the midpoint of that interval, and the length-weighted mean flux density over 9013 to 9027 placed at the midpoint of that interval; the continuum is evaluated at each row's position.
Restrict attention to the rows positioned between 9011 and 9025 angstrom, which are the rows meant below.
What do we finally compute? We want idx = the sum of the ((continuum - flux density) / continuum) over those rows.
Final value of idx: 0.0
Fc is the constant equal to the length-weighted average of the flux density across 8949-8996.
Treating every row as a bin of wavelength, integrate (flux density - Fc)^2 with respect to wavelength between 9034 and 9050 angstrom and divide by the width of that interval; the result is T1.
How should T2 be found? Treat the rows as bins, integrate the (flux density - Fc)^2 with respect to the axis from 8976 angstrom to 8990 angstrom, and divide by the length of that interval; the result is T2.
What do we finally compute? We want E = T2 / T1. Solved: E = 1.9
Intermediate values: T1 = 0.6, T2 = 1.2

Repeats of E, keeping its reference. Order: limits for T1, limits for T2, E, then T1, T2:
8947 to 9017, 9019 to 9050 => 0.6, 0.9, 0.6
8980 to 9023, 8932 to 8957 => 1.4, 0.8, 1.1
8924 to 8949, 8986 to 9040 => 0.6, 1.1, 0.7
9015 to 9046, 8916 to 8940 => 2.0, 0.5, 1.0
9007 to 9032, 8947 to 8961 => 5.3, 0.3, 1.8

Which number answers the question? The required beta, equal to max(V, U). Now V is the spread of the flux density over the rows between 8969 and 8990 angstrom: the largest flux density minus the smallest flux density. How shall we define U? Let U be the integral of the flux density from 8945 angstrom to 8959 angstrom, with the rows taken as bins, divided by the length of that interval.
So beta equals 11.4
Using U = 11.45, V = 3.1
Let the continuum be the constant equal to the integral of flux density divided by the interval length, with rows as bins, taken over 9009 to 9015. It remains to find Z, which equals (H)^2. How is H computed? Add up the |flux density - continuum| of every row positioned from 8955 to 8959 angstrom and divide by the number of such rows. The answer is 0.8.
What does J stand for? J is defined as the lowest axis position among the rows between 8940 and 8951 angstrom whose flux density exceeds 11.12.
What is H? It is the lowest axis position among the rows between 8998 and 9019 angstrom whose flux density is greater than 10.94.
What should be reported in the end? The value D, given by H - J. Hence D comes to 57.8 angstrom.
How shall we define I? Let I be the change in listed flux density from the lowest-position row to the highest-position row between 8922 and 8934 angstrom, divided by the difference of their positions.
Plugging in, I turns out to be -0.18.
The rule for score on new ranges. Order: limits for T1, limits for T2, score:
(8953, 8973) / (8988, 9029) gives 0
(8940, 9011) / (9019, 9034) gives 9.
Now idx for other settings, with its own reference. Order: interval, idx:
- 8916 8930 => 0.4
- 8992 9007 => -0.3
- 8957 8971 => 0.0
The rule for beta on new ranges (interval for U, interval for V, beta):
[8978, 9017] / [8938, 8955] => 11.6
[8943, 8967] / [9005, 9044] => 11.6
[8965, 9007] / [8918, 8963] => 11.6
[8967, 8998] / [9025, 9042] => 11.5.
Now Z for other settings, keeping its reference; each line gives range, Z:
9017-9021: 0.6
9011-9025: 0.2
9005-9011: 0.5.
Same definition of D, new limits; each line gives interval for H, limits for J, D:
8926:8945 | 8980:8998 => -45.4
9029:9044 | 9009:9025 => 16.6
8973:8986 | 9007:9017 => -31.1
